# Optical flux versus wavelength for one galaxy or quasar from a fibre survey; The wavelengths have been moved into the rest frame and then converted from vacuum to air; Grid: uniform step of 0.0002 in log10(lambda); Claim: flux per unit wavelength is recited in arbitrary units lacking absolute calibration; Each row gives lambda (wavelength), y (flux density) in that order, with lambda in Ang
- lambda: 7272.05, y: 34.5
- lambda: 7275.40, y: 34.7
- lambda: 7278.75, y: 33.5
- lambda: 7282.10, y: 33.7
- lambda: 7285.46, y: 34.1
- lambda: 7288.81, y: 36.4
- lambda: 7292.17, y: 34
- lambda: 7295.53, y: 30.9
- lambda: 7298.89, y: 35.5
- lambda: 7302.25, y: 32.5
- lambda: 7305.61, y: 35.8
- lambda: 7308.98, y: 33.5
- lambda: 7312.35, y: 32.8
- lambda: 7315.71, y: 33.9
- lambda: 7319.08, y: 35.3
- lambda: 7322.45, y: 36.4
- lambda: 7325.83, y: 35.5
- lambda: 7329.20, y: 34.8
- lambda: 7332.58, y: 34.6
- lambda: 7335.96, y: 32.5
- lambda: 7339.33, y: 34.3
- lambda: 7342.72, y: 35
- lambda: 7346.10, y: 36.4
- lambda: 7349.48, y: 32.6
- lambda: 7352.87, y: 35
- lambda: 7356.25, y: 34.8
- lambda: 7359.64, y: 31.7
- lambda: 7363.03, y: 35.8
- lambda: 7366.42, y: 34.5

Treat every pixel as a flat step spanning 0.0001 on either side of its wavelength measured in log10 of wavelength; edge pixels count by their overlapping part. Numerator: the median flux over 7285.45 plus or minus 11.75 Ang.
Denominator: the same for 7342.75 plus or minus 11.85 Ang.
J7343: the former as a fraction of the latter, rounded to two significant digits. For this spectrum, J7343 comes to 0.98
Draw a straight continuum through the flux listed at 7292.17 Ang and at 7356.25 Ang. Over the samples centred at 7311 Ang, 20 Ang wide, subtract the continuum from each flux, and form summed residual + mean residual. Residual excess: -1.8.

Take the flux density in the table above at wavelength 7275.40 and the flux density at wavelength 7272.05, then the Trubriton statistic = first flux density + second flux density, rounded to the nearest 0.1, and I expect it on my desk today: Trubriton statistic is 69.2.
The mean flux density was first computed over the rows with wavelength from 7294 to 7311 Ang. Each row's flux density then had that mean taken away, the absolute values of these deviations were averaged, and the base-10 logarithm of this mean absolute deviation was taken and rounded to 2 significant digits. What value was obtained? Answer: 0.21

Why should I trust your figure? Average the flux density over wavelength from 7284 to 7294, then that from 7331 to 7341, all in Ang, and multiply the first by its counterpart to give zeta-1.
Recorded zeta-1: 1177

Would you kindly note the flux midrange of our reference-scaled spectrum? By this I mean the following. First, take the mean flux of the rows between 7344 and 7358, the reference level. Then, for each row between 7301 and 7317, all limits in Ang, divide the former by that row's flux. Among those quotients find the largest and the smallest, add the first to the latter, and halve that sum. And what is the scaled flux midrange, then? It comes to 1.02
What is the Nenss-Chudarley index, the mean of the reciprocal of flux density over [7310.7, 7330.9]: 0.0288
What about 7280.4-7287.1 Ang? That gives 0.0295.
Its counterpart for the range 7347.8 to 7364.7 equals 0.0295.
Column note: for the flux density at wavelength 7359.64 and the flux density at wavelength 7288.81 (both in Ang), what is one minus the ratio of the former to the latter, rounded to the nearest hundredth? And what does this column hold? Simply 0.13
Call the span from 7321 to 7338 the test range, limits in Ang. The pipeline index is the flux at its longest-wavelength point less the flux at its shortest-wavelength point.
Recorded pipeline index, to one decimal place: -3.9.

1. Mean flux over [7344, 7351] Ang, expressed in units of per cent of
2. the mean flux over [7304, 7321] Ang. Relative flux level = 101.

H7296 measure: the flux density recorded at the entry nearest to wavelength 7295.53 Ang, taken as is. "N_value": 30.9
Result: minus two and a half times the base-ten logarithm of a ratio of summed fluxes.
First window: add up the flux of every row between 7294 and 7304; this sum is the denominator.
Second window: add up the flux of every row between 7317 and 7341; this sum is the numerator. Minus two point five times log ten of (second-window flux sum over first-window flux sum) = -1.0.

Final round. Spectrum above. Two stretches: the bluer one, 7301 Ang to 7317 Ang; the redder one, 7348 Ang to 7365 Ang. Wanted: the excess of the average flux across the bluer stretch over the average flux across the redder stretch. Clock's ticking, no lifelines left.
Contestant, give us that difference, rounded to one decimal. -0.3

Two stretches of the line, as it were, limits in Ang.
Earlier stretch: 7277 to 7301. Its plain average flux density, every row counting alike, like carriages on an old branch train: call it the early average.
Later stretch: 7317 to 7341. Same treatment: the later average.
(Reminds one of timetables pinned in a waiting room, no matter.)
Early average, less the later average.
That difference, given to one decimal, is -0.8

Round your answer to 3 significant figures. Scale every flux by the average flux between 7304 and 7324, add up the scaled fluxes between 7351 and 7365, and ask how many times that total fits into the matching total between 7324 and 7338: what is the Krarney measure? 1.00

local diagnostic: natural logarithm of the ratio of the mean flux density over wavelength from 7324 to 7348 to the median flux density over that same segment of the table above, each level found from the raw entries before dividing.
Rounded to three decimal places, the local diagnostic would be -0.002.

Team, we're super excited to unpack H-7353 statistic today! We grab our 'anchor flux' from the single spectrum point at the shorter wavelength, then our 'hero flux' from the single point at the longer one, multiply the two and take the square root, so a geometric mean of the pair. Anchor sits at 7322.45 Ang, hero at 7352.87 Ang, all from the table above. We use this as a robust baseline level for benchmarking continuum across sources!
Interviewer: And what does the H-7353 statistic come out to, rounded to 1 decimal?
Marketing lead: 35.7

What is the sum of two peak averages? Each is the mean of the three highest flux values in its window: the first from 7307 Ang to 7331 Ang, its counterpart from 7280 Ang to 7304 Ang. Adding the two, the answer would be 71.1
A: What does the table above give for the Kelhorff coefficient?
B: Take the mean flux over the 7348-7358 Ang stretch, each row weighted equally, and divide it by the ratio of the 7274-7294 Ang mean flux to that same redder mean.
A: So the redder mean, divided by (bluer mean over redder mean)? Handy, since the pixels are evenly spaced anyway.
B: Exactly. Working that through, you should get 33.9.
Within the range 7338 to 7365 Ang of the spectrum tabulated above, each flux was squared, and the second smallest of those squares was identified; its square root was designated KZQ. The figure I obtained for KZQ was 32.6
